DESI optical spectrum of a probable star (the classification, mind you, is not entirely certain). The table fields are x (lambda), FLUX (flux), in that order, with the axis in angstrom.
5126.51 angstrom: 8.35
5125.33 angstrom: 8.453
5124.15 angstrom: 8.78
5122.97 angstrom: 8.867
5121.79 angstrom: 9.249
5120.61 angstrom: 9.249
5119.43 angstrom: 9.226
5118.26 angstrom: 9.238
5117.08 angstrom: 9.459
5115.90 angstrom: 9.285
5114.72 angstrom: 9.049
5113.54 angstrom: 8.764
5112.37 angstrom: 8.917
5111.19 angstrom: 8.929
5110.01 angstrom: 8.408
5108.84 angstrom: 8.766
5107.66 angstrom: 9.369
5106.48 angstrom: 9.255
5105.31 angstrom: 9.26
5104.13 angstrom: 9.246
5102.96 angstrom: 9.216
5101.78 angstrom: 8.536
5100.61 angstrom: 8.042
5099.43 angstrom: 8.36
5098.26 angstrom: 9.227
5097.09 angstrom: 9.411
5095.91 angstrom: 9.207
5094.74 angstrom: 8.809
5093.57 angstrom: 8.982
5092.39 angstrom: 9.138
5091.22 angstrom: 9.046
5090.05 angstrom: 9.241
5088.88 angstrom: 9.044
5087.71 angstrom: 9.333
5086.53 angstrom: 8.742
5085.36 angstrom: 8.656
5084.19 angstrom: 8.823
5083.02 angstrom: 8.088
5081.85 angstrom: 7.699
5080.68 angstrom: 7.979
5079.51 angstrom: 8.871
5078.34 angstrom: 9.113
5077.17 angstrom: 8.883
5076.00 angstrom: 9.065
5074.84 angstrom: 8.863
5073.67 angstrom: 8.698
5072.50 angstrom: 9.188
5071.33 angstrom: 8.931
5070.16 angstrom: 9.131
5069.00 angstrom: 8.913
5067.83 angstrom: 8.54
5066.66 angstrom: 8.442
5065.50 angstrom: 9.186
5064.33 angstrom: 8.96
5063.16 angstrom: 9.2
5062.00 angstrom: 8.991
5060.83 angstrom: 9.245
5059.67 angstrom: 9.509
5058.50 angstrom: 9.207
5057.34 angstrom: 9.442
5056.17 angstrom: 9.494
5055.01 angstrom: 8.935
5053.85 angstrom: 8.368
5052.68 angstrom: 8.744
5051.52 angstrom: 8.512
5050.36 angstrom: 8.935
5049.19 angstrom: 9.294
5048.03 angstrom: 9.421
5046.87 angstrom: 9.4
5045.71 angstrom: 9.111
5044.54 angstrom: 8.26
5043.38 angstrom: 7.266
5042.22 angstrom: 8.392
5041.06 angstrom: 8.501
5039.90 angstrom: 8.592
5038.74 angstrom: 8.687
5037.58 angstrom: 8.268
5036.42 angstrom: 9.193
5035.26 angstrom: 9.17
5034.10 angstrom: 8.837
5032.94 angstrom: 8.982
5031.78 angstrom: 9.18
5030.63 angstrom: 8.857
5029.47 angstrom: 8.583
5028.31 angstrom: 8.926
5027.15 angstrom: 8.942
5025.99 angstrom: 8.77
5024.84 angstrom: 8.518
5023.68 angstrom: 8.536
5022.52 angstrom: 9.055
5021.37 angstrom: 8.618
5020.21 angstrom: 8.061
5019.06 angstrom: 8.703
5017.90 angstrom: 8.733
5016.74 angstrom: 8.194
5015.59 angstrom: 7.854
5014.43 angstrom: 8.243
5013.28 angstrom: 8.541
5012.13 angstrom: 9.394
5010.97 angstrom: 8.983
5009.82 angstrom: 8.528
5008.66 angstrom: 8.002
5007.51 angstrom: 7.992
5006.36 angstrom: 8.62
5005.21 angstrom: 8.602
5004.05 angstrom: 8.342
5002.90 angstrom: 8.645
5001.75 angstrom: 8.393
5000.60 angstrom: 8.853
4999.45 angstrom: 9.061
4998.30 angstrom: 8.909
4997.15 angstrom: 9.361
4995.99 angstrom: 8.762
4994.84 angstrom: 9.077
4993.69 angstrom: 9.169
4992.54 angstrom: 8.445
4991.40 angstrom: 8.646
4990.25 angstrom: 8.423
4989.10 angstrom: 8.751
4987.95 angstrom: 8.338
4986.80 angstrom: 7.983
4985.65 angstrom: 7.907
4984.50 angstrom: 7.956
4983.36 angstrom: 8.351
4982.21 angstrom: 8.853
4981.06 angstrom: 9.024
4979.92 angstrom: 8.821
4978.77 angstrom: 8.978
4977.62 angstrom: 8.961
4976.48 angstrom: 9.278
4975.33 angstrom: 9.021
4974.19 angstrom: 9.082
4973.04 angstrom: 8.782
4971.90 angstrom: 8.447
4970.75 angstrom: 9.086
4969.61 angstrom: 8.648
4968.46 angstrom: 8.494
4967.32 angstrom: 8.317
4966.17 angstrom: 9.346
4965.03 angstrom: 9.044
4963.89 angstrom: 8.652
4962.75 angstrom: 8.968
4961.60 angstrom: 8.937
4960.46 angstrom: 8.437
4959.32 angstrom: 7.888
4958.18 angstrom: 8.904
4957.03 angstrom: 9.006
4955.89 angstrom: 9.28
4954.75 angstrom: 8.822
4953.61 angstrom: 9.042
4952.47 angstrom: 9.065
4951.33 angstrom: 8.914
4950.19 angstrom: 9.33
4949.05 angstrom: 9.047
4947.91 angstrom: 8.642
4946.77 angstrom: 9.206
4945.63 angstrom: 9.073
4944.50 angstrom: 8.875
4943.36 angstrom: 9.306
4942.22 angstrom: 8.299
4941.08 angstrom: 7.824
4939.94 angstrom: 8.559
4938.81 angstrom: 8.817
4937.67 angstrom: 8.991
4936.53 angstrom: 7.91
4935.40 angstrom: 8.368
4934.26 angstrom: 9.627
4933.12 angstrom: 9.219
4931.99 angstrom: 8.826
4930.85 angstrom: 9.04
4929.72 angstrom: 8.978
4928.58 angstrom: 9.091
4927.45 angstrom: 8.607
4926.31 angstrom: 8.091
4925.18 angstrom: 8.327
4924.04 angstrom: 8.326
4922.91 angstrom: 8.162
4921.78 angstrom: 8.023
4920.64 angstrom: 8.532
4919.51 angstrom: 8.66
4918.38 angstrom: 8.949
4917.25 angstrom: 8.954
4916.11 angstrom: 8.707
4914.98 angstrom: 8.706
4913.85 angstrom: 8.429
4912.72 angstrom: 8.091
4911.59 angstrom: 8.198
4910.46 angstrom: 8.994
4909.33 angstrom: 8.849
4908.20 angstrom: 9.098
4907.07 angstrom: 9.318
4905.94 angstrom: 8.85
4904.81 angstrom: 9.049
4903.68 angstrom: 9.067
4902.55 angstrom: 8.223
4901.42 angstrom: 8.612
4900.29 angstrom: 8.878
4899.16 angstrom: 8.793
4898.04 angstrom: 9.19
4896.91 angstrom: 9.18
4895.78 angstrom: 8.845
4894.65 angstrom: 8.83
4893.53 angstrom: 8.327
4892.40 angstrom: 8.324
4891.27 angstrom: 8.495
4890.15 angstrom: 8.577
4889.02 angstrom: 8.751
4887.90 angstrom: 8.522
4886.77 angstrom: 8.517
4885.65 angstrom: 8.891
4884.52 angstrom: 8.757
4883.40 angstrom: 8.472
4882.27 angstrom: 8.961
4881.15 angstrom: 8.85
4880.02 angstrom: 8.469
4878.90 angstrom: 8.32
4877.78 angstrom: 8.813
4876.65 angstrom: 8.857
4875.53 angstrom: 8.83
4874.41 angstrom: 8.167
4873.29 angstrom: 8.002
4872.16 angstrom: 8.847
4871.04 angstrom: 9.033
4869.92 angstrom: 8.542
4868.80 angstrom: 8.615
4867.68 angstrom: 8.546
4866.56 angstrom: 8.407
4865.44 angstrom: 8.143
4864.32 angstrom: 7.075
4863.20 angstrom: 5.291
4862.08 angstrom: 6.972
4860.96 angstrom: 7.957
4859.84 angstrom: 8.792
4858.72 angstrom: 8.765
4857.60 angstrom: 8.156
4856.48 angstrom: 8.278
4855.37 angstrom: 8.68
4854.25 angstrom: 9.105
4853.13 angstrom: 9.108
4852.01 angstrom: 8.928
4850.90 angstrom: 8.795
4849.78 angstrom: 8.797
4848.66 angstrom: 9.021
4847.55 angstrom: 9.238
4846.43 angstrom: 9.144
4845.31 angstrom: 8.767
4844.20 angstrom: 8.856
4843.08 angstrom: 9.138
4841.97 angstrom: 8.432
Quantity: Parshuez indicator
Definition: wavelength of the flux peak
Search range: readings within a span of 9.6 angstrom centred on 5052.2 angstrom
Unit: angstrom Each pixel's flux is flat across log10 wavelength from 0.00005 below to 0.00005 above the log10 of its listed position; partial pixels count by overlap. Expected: 5056.17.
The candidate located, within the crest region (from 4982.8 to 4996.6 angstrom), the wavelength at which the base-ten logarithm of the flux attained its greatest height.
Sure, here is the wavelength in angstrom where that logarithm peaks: 4993.69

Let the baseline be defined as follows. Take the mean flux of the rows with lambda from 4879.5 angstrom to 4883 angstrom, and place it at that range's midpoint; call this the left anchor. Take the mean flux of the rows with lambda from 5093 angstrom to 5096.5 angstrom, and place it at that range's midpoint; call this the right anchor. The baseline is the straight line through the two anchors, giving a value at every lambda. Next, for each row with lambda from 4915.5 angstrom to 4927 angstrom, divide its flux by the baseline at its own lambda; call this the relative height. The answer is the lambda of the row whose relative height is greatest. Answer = 4917.25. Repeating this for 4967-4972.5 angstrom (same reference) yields 4970.75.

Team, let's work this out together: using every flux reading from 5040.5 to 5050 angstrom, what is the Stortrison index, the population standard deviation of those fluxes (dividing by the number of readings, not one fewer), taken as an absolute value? 0.70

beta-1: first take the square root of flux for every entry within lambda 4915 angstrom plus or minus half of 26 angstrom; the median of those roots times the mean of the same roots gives 8.64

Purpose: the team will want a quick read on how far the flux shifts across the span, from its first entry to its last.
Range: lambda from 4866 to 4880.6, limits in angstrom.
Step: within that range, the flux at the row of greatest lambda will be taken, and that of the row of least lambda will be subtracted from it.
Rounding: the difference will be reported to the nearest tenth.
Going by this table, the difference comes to 0.1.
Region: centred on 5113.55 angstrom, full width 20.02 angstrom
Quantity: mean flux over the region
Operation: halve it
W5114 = 4.55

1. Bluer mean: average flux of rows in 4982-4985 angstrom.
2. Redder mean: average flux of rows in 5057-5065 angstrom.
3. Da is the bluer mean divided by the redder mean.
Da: 0.91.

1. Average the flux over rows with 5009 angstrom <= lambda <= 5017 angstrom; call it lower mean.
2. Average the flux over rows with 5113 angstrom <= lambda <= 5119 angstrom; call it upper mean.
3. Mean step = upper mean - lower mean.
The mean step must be 0.6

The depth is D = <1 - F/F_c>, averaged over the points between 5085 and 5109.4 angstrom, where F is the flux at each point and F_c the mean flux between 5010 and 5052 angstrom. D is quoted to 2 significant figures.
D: -0.033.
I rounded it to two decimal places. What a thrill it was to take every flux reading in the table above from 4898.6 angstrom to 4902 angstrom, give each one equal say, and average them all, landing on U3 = 8.76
